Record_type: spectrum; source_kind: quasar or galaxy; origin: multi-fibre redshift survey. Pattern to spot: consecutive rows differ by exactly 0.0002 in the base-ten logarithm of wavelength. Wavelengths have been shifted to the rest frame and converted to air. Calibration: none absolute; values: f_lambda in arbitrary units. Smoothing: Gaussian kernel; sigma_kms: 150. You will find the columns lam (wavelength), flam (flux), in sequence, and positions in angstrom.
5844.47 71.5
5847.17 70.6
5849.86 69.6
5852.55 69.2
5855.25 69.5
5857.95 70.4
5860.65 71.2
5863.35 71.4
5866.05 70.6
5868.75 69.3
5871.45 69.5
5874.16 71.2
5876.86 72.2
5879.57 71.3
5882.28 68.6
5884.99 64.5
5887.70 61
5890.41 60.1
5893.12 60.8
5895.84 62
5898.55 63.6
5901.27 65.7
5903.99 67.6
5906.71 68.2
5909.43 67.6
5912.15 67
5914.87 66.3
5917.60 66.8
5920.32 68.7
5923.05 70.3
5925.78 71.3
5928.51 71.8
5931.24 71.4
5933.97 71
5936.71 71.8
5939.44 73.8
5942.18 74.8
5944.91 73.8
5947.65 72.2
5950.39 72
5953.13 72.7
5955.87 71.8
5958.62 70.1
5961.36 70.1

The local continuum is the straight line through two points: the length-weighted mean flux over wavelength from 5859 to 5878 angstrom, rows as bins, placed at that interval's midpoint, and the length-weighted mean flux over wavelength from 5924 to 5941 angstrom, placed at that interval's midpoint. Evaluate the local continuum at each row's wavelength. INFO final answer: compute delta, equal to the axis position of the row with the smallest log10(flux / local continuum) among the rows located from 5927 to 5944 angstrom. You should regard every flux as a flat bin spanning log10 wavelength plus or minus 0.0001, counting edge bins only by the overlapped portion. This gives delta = 5933.97 angstrom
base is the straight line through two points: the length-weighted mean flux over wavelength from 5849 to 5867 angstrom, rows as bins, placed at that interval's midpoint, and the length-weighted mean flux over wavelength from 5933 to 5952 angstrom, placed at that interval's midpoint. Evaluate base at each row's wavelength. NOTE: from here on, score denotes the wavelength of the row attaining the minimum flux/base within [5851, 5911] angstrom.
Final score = 5890.41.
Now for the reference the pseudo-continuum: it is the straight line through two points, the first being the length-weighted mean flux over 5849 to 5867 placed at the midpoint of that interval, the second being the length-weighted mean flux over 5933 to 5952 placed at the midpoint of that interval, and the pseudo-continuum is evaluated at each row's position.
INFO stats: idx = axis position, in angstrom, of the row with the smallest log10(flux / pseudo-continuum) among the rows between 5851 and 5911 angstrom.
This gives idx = 5890.41 angstrom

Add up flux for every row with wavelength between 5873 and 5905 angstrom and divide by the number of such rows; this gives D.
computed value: 65.7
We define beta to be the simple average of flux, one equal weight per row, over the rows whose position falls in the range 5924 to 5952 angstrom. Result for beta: 72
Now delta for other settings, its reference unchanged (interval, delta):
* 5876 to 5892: 5890.41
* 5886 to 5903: 5890.41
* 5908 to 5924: 5914.87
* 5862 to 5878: 5868.75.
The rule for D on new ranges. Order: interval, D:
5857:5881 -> 70.8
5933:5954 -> 72.8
